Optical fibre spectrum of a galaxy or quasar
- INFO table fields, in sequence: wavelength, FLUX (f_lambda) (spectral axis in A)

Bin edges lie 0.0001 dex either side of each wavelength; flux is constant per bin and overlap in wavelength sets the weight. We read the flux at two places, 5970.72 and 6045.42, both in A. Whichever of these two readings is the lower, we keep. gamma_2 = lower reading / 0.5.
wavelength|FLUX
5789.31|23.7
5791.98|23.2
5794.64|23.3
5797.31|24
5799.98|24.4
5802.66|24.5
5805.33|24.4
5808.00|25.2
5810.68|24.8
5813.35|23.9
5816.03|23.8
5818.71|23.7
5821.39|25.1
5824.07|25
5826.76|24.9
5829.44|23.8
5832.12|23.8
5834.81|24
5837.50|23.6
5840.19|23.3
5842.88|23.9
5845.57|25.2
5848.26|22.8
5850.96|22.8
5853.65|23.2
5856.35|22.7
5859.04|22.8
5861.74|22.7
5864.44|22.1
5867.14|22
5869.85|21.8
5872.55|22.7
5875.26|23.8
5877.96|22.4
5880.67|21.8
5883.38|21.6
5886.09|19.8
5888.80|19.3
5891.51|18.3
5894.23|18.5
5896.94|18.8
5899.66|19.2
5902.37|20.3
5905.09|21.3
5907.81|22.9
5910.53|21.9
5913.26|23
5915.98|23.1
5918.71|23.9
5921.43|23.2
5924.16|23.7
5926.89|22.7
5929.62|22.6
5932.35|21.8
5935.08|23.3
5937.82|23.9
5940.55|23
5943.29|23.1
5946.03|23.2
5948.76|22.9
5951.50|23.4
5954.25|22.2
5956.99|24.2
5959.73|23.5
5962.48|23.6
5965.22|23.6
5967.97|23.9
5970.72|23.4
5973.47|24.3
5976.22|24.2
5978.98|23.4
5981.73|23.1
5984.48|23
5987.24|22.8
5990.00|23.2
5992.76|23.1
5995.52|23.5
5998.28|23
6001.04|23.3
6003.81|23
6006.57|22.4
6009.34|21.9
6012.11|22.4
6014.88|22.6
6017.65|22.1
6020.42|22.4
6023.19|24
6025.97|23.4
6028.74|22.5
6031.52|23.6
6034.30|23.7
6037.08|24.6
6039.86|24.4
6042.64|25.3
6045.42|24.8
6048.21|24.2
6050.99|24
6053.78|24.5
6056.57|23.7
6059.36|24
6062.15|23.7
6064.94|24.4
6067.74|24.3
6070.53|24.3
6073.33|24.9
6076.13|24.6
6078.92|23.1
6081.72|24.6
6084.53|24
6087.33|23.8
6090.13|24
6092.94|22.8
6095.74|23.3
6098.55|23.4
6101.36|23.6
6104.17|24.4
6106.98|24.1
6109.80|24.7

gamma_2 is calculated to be 46.8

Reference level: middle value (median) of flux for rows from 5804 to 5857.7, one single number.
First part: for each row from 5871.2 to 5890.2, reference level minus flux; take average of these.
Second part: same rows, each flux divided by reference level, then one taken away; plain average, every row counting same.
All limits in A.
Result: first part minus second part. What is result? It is 2.3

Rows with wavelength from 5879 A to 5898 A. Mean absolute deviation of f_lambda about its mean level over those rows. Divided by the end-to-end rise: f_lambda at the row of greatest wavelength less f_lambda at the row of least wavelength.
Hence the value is -0.4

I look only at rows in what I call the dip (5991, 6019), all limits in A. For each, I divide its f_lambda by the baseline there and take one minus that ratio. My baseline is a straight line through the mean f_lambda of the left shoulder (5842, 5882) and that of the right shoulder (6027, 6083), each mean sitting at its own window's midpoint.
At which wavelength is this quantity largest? 6009.34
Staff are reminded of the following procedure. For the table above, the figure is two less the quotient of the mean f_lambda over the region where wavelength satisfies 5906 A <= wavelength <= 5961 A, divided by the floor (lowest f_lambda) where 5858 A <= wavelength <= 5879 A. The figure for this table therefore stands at 0.94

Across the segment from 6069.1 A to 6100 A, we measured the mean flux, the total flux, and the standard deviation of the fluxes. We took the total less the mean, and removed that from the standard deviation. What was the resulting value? -238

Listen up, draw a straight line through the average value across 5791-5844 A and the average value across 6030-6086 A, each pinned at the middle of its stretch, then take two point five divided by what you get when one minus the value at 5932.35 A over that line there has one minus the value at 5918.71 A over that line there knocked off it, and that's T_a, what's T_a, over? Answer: 29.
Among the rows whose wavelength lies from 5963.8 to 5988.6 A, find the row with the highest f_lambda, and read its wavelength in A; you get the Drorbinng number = 5973.47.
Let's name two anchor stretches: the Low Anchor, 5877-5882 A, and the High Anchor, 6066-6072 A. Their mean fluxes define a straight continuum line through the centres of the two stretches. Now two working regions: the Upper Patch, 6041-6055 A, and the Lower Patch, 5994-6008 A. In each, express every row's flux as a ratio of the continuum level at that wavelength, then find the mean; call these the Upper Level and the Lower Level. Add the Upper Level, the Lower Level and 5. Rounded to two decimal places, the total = 7.00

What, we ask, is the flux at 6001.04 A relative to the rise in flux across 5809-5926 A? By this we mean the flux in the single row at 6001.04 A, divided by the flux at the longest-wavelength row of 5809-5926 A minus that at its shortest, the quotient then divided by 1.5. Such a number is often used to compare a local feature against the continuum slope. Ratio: -14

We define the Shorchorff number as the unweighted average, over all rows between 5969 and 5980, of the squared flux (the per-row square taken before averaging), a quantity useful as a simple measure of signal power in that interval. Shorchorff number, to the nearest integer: 568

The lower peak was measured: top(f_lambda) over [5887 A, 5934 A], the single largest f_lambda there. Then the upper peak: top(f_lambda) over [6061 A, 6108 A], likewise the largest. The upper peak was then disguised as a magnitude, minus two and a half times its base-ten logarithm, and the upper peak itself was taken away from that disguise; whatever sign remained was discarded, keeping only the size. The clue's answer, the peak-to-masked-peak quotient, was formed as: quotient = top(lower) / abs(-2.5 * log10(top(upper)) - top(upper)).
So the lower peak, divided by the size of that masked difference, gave 0.84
